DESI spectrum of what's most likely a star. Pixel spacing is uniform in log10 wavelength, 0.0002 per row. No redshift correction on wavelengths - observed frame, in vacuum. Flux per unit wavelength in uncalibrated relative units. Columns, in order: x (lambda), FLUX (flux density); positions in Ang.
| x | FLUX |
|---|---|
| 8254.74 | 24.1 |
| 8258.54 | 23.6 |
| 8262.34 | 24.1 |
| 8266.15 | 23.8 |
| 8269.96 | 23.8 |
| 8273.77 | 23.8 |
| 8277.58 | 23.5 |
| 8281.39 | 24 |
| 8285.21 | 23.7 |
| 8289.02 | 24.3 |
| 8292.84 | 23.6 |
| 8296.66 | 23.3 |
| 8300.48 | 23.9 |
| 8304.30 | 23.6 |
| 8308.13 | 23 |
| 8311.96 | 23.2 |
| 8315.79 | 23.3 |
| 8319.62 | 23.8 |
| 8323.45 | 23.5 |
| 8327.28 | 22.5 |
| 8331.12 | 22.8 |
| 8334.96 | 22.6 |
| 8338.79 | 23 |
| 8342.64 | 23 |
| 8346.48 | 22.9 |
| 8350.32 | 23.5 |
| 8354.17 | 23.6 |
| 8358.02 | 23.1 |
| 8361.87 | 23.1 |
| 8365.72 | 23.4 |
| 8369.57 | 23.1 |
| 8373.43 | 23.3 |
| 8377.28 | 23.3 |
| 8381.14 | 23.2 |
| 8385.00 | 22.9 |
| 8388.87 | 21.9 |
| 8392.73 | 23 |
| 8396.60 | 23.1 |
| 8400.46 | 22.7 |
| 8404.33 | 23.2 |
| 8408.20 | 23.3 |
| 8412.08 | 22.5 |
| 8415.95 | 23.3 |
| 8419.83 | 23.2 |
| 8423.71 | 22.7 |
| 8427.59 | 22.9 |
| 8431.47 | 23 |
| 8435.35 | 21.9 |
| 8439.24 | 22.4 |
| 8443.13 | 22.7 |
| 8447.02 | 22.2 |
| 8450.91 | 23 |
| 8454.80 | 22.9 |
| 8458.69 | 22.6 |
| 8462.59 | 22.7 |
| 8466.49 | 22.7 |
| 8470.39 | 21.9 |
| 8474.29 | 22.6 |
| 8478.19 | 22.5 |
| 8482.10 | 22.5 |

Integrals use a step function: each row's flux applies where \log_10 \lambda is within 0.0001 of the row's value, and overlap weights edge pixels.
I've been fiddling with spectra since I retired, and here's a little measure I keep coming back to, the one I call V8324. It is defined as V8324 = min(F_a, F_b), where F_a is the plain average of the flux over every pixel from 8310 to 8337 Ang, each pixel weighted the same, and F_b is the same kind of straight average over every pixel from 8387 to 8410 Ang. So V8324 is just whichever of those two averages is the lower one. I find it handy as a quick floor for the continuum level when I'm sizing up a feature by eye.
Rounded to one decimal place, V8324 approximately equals 22.9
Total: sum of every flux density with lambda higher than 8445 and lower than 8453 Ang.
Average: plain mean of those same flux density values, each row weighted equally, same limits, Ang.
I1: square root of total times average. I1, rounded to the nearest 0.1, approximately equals 32.0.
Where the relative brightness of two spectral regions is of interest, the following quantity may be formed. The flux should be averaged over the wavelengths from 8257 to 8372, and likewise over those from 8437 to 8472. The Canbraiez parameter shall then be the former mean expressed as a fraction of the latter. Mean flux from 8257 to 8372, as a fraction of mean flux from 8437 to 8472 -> 1.038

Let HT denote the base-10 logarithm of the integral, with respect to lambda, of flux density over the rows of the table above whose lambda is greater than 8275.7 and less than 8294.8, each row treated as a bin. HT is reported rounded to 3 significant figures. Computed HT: 2.66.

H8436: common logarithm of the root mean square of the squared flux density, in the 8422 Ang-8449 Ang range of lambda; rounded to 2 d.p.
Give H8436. 2.71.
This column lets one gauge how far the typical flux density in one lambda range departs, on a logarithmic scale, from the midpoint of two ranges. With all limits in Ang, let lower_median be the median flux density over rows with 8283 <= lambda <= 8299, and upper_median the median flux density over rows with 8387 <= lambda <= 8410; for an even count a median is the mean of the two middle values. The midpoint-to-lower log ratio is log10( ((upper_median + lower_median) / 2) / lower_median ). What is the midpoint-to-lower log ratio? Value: -0.0055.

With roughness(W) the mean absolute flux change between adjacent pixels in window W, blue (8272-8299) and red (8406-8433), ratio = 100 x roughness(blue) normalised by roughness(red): 108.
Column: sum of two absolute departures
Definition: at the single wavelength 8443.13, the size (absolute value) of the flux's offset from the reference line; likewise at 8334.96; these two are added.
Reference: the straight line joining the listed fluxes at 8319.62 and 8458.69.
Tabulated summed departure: 1.1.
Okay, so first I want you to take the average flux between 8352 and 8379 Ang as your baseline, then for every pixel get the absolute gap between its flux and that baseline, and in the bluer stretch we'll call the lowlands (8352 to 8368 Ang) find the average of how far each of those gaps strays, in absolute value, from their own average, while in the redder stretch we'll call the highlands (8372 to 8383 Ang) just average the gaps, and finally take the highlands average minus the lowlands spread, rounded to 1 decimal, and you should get 0.0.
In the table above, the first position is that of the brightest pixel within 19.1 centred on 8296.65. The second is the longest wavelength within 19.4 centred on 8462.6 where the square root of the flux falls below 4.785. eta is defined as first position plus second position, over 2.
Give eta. 8379.7 Ang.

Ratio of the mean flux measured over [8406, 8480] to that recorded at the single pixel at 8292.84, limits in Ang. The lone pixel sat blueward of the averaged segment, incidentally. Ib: 0.961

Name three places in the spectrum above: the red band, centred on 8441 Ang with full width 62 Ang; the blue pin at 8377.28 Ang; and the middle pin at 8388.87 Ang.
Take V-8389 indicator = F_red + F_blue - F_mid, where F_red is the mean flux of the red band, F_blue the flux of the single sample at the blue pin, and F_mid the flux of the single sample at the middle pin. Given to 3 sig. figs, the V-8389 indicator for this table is 24.1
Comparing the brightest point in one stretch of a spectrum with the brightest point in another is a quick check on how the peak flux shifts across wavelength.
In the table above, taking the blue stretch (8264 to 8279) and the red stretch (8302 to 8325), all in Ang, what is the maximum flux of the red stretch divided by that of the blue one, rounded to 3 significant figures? 1.00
